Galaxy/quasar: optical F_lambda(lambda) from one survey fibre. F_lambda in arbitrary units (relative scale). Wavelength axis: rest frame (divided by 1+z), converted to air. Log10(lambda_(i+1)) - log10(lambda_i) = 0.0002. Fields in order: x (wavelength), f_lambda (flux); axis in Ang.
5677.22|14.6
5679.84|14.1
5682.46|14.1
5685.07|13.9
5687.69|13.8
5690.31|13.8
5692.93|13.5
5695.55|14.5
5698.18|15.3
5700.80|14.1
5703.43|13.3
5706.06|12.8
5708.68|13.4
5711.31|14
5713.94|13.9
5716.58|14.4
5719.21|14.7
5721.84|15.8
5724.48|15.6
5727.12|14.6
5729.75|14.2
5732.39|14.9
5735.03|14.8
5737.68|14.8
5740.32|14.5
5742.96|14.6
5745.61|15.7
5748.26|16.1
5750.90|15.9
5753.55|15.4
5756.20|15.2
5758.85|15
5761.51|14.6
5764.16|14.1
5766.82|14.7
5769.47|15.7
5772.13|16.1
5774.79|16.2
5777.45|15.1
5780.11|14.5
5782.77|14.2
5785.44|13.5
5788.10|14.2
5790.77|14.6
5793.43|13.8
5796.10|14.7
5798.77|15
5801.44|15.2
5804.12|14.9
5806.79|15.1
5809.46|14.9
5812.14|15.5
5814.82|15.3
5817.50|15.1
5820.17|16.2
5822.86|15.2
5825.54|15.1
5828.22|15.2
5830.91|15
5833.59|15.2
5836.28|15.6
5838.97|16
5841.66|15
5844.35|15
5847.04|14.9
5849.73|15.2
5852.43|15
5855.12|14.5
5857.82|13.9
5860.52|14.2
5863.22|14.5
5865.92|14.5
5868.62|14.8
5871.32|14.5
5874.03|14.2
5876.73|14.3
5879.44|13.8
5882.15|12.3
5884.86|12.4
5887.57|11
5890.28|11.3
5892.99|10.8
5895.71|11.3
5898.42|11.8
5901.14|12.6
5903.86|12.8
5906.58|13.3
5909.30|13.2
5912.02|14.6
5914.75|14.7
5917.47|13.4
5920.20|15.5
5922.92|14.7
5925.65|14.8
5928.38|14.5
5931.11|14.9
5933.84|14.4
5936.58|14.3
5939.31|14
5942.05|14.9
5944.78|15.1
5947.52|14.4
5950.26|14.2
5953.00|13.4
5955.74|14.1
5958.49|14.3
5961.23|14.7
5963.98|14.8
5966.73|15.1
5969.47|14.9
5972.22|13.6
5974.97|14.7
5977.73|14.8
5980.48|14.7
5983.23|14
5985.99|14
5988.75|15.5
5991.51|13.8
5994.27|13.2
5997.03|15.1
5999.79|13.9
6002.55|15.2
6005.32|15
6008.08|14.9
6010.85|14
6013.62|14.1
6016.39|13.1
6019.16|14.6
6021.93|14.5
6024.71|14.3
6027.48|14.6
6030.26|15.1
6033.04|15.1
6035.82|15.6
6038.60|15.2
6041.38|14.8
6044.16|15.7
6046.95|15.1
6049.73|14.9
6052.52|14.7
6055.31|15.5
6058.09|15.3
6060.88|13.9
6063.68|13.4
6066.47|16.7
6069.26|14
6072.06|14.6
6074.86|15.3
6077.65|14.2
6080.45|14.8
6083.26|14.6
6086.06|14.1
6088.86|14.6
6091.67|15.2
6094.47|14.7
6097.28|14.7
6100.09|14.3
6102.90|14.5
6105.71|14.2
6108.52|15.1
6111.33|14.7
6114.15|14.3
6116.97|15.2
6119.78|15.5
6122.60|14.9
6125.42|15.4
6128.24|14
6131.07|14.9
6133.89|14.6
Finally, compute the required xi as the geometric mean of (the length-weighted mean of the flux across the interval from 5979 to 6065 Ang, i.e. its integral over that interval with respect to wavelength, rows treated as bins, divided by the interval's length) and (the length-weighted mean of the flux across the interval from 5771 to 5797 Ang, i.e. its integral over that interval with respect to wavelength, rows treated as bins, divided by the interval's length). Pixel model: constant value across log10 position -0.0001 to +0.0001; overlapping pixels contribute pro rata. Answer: 14.6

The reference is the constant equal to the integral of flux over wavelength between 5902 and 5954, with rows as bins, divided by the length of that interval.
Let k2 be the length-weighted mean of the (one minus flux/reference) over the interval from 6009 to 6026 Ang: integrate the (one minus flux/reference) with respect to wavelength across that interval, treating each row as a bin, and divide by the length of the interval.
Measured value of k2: 0.010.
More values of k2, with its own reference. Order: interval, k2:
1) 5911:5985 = -0.017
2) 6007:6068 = -0.036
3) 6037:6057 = -0.062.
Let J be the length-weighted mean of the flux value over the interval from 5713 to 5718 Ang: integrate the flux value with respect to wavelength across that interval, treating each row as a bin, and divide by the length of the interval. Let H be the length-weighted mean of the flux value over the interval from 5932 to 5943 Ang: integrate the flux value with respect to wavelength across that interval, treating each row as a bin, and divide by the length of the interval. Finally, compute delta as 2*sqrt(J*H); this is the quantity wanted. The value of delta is 28.6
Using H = 14.4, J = 14.2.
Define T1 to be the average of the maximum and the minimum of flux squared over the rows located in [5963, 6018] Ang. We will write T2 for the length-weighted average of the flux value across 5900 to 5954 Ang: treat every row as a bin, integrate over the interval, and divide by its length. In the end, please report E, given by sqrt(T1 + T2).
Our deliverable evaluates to 14.8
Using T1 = 206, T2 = 14.2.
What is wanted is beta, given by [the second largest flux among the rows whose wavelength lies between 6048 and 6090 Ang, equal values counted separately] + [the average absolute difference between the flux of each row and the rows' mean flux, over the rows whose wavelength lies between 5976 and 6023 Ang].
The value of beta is 16.1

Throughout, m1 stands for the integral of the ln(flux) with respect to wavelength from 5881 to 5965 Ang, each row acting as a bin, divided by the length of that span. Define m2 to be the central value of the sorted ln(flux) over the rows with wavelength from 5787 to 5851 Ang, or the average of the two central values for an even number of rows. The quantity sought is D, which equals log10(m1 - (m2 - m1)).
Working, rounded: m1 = 2.61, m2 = 2.71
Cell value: 0.398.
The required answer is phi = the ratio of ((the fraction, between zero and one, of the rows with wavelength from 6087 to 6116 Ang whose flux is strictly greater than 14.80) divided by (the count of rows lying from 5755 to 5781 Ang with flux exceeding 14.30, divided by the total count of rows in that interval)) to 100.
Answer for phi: 0.0022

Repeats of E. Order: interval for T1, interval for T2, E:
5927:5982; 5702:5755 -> 14.8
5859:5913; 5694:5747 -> 13.5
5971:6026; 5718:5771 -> 14.9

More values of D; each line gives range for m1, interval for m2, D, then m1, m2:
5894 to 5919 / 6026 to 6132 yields 0.387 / 2.57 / 2.69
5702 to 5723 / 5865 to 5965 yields 0.418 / 2.64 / 2.66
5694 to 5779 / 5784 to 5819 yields 0.429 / 2.69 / 2.70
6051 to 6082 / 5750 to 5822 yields 0.427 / 2.69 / 2.71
